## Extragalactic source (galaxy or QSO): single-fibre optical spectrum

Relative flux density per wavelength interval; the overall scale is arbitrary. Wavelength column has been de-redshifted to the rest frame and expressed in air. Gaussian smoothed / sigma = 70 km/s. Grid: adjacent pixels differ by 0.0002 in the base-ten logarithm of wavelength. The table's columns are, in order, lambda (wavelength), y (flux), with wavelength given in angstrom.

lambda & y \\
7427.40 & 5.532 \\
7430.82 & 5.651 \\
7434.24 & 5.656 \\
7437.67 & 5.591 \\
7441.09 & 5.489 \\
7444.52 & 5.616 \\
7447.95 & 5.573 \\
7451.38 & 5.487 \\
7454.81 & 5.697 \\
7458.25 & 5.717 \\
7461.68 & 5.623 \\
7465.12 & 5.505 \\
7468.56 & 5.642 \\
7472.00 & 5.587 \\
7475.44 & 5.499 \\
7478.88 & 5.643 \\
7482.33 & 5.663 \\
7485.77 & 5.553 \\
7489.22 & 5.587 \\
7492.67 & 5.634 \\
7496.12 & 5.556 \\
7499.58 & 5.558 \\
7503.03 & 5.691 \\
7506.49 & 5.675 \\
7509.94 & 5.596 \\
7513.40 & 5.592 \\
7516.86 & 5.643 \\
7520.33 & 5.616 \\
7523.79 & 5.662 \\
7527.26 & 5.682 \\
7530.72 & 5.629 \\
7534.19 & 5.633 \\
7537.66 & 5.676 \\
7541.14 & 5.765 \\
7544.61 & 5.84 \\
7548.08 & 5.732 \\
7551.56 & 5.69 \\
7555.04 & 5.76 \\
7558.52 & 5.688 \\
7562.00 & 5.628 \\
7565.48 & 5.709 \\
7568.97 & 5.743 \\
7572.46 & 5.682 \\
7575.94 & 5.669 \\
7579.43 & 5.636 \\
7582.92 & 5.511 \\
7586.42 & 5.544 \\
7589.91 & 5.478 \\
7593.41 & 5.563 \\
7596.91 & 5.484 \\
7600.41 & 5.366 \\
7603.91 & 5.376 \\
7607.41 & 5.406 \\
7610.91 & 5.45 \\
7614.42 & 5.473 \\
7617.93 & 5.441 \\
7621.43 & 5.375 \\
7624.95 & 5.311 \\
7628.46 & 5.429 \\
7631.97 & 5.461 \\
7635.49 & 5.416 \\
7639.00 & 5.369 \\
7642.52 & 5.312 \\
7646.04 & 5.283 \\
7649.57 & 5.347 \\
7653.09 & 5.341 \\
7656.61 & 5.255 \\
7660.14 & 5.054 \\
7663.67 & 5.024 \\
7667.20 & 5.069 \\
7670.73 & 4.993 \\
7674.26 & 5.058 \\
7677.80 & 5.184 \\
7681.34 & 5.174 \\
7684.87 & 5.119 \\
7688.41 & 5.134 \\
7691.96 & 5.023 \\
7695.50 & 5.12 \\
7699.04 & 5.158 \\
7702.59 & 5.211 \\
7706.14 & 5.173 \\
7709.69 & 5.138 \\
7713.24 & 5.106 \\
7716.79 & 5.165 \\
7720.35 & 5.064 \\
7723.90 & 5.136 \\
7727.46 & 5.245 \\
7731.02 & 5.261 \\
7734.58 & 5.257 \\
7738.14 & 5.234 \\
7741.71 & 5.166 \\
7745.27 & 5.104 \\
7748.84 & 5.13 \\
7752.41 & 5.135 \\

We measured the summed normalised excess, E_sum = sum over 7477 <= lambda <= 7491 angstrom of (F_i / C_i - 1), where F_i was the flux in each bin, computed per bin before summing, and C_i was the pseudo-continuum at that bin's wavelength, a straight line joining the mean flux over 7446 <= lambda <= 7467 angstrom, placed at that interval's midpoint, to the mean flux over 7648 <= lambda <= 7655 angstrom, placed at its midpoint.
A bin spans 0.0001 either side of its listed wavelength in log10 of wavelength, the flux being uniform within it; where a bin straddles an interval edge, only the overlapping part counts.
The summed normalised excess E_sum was 0.034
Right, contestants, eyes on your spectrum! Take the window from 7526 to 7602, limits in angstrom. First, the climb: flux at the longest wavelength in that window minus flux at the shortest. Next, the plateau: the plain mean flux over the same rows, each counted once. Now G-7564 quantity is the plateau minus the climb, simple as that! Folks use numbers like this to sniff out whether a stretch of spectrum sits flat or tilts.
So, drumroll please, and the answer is 6.0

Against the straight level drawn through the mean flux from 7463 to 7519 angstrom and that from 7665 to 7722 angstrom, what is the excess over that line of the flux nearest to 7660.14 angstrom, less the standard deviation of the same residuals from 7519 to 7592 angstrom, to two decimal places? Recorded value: -0.22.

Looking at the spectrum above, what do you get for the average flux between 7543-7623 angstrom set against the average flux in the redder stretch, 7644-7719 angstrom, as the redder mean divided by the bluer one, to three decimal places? 0.923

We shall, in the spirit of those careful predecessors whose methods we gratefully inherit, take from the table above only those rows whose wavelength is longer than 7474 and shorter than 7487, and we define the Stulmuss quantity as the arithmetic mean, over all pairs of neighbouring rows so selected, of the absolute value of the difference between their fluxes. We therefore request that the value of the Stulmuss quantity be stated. 0.091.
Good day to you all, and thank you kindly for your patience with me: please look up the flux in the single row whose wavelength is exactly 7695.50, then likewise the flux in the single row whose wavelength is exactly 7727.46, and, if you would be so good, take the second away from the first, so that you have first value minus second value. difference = -0.1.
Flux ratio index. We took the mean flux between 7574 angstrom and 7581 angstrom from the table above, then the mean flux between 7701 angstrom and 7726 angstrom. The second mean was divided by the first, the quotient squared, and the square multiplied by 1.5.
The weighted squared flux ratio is 1.24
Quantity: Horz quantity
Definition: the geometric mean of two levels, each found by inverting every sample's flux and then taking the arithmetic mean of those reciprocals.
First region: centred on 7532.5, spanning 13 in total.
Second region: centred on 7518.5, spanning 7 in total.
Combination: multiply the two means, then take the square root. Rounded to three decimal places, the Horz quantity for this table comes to 0.177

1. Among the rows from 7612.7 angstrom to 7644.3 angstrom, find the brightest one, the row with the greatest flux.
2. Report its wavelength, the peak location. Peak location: 7614.42 angstrom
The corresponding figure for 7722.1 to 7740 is 7731.02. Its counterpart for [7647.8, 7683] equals 7649.57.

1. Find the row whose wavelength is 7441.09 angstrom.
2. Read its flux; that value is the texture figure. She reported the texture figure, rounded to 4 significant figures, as 5.489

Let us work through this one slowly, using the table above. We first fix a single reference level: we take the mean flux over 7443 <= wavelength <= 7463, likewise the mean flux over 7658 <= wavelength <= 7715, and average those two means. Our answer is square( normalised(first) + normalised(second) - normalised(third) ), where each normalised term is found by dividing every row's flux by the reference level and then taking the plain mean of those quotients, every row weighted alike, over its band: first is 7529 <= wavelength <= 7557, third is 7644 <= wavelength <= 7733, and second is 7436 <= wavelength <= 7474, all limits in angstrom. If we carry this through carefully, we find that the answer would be 1.32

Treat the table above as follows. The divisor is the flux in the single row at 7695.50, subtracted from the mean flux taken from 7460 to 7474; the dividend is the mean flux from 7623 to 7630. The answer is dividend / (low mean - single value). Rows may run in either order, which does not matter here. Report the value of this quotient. 11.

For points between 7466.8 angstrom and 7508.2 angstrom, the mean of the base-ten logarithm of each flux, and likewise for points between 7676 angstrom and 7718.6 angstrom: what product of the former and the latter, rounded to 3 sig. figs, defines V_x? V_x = 0.532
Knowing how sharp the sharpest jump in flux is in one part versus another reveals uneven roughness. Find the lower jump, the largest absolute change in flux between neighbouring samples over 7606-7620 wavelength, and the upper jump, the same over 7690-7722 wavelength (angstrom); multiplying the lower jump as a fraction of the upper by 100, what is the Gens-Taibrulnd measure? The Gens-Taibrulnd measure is 44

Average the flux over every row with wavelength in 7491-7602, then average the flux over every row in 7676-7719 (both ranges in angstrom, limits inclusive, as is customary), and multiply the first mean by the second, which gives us 29.0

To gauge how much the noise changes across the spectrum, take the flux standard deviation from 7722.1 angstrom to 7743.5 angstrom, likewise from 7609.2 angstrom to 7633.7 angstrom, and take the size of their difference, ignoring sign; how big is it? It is 0.005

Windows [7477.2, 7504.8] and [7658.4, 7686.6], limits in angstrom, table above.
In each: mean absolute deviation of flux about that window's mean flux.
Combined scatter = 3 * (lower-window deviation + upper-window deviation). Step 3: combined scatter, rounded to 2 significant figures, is 0.31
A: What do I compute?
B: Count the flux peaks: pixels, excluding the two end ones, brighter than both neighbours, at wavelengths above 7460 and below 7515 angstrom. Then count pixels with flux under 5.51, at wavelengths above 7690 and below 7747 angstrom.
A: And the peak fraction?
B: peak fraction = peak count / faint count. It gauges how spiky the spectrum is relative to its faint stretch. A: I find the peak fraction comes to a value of 0.25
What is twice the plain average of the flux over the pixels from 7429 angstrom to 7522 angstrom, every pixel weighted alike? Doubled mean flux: 11.2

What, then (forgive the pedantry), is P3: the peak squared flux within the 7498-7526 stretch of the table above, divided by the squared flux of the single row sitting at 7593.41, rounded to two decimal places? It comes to 1.05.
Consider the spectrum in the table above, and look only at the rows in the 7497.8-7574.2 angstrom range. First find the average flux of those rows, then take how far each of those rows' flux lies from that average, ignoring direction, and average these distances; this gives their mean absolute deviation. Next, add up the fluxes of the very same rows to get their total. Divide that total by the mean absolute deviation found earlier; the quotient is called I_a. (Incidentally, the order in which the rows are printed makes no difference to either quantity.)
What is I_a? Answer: 2558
